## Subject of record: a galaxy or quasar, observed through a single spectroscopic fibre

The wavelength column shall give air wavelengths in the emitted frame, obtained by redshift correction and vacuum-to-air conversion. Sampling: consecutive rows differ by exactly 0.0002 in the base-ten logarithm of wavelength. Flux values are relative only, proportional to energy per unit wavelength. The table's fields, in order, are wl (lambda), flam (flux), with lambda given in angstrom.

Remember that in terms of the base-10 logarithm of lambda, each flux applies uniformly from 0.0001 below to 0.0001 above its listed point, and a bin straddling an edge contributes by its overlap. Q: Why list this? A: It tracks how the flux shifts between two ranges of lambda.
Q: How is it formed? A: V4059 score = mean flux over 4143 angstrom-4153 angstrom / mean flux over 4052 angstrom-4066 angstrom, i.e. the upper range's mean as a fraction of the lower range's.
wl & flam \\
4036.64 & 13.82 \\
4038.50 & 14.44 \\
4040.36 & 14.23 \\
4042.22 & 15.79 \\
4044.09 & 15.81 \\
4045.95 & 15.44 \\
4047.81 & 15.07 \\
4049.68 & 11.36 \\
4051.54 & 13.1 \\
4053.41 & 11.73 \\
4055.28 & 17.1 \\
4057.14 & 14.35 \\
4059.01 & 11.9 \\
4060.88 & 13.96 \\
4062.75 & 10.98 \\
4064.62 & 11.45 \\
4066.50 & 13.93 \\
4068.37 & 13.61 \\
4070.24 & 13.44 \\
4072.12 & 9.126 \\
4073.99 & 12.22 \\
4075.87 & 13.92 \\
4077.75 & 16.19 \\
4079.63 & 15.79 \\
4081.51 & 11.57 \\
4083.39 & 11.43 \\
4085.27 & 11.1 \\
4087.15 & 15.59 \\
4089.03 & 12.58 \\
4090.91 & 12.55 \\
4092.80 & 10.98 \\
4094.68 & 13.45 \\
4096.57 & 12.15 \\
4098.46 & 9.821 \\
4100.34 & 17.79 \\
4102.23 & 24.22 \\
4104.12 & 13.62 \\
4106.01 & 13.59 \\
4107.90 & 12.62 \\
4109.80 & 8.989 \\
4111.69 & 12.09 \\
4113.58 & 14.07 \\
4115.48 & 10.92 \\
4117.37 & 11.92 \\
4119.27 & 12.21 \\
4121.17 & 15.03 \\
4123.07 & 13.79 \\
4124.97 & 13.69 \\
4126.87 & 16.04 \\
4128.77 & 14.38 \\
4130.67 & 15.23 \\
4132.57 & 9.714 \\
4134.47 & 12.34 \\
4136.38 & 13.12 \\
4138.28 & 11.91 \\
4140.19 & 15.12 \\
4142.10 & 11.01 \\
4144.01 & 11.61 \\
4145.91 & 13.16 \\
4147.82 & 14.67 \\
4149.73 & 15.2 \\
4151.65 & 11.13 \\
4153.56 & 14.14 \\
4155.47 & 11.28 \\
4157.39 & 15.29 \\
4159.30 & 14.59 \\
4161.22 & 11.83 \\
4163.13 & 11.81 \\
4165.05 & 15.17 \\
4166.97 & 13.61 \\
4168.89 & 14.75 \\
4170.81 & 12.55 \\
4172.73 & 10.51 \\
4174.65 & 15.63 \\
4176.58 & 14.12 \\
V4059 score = 1.007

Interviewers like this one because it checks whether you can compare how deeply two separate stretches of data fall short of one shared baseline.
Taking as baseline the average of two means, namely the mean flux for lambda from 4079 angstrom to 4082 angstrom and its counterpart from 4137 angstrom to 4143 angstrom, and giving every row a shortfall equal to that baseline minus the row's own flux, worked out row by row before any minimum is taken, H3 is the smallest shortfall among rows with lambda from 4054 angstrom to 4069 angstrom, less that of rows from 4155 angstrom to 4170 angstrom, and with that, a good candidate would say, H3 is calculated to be -1.8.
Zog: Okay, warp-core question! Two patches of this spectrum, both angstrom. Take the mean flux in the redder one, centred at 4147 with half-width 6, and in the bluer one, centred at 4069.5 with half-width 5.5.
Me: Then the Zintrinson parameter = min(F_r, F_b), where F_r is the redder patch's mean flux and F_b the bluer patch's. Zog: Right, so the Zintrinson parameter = 12.3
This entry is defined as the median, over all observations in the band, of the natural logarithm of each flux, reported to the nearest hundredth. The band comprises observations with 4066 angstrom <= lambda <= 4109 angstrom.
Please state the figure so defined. 2.60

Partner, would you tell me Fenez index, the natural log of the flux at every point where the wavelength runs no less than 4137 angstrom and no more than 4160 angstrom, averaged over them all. 2.58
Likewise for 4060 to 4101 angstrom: 2.54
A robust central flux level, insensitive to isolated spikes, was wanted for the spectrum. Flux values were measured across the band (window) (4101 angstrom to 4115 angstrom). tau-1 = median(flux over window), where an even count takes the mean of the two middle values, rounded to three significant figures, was 13.6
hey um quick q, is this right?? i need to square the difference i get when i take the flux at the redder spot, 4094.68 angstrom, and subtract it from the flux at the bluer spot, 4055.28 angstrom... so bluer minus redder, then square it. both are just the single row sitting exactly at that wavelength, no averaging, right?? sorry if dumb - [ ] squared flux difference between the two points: 13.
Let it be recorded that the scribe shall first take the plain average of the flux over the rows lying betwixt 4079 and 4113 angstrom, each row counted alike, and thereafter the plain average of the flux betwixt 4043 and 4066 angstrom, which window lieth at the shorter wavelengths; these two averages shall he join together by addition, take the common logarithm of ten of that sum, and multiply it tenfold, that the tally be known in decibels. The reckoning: 14.3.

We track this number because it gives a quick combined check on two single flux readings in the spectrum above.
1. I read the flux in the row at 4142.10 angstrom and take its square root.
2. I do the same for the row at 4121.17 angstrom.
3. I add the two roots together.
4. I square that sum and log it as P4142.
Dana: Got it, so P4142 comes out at 52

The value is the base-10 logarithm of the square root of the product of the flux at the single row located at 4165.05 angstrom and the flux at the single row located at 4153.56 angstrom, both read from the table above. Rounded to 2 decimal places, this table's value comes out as 1.17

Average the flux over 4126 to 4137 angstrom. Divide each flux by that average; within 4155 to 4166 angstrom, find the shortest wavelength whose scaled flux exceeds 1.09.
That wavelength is 4157.39 angstrom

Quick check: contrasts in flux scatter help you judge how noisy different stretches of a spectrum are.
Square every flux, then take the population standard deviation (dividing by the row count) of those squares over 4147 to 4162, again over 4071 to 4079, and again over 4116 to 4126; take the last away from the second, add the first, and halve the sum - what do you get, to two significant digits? 39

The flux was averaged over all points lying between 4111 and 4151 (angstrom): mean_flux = 13.2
